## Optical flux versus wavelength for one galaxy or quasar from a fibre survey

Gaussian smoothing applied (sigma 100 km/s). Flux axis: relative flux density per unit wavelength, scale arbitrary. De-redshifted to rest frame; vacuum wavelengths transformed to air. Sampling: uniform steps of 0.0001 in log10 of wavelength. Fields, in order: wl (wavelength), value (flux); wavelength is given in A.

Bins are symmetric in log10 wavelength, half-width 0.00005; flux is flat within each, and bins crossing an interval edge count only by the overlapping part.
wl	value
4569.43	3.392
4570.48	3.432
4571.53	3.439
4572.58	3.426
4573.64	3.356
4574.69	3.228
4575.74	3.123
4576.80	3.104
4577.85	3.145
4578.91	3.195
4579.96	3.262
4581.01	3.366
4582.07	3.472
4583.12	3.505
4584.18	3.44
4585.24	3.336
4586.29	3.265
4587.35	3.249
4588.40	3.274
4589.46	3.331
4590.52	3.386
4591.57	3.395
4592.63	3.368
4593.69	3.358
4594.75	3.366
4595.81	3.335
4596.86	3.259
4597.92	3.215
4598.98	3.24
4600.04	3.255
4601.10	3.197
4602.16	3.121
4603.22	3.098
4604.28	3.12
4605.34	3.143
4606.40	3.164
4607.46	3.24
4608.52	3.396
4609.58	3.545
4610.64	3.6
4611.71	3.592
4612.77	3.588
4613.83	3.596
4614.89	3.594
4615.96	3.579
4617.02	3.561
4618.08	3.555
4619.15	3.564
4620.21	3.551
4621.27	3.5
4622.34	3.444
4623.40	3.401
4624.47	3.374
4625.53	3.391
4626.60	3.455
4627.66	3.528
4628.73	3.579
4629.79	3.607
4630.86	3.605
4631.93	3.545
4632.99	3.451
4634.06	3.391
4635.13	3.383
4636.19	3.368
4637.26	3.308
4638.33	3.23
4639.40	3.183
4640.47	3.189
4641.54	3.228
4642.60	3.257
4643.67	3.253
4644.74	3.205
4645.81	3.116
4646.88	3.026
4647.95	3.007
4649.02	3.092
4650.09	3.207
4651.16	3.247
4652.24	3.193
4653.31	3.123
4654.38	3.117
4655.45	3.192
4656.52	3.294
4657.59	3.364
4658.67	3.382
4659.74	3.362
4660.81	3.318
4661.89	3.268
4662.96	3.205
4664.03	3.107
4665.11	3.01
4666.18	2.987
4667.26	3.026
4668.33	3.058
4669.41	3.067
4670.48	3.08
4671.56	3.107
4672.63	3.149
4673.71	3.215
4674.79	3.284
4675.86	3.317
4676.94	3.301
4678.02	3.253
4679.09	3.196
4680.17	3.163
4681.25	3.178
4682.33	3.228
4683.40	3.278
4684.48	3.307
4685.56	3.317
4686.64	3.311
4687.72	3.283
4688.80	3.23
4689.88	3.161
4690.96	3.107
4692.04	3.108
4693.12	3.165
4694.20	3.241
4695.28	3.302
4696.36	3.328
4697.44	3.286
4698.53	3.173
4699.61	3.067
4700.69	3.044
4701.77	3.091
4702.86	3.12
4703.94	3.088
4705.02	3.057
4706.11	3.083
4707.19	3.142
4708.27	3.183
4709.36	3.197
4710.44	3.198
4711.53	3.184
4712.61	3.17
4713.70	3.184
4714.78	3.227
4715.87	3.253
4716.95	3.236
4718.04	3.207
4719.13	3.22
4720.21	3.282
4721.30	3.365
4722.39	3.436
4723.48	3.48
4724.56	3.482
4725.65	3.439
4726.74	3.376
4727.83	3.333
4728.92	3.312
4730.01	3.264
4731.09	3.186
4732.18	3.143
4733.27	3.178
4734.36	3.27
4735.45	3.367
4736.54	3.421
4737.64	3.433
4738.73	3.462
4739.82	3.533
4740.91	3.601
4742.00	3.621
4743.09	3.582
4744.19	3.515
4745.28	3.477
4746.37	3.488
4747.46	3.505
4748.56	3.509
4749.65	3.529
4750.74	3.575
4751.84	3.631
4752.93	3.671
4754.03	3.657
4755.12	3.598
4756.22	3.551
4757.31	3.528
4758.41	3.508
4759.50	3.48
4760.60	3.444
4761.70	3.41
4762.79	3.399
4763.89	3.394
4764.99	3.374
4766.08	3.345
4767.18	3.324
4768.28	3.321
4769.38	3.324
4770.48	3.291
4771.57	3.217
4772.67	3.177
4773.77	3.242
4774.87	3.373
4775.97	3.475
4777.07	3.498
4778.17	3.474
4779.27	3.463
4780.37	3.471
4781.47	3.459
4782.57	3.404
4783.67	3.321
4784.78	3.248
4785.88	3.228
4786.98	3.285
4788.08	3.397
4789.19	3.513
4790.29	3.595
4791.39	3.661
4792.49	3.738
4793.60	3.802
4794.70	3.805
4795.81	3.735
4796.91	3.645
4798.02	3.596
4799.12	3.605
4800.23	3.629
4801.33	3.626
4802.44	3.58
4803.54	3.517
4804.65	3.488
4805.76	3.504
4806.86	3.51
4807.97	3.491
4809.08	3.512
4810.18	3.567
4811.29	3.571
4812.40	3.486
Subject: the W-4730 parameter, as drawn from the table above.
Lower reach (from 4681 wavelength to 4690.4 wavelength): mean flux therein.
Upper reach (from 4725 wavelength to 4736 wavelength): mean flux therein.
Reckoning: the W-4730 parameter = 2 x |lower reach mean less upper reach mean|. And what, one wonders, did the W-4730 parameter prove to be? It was 0.06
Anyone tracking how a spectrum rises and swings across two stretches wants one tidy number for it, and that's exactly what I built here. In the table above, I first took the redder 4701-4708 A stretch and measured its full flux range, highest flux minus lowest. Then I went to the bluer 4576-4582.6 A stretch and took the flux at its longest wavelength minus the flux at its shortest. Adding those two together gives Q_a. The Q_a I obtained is 0.5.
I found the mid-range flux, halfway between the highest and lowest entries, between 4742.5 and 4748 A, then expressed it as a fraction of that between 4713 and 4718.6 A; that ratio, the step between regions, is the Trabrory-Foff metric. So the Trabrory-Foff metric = 1.10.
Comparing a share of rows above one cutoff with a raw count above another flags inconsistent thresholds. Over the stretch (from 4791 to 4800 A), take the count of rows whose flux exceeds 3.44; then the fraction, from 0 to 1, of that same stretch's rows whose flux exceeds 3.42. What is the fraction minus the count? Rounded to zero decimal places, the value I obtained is -7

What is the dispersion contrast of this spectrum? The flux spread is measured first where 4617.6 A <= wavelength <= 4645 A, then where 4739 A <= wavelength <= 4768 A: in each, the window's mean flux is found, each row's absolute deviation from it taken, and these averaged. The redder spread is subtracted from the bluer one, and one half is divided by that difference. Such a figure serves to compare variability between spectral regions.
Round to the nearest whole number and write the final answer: 12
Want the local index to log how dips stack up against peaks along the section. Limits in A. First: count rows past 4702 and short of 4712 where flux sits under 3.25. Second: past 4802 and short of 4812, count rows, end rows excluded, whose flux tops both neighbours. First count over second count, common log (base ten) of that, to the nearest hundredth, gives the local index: 0.95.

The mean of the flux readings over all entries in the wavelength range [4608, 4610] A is 3.47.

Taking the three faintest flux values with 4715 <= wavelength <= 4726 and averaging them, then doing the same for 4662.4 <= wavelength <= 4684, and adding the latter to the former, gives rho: 6.23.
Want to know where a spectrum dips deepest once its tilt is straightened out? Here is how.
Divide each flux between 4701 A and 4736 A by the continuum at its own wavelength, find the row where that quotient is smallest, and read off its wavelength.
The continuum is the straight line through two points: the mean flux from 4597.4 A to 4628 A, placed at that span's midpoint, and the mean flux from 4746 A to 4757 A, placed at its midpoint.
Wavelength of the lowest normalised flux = 4705.02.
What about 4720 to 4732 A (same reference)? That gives 4731.09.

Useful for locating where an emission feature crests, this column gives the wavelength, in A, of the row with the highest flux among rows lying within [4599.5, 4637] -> 4629.79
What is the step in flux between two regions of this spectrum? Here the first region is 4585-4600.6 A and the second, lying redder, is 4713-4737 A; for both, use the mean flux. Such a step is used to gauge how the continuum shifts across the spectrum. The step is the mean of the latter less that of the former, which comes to -0.01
